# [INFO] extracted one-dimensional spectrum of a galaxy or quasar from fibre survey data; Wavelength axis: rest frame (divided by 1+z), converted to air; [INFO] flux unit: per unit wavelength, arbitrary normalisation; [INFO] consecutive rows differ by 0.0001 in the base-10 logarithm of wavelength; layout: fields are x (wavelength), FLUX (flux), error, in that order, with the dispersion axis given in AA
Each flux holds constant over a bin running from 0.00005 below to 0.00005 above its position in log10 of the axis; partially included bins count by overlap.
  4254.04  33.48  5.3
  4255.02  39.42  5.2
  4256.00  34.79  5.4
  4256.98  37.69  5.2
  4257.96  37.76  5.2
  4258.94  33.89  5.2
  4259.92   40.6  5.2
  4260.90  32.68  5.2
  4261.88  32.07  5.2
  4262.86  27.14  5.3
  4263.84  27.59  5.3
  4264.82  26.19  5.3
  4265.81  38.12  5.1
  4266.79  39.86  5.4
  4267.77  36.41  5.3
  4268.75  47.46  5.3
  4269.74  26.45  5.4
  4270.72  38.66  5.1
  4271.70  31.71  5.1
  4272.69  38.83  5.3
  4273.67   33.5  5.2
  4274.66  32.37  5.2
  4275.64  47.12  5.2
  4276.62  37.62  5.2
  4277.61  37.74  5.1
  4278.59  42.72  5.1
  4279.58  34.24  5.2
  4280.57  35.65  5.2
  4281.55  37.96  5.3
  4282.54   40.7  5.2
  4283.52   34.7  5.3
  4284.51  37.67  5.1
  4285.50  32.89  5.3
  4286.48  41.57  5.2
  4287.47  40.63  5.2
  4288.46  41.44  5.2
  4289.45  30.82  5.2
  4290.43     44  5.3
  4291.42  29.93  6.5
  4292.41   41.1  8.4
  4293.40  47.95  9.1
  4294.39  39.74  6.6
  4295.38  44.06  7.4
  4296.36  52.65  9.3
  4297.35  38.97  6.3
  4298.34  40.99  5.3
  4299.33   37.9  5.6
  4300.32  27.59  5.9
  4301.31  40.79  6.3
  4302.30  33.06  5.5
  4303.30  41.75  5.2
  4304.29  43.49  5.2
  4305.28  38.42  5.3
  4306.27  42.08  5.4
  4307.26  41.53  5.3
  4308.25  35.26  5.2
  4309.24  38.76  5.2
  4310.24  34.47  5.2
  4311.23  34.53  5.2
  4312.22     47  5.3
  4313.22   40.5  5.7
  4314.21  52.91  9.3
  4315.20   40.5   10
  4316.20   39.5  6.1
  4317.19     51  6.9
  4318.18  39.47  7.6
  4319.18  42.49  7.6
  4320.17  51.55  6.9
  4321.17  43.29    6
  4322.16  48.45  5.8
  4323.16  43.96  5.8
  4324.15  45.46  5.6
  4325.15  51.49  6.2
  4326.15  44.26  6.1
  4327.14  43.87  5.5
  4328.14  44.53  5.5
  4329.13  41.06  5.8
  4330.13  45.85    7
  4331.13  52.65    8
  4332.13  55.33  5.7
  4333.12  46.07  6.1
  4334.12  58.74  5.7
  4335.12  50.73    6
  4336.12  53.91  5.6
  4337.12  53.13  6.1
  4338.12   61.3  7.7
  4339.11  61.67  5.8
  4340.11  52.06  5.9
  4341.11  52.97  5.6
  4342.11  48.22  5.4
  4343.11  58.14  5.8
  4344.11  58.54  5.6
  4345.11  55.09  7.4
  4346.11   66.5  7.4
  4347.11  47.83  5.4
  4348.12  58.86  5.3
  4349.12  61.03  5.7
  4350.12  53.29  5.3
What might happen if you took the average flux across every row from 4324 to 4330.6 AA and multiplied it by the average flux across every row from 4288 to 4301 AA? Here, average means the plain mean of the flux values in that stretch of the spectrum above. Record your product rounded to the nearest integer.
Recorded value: 1799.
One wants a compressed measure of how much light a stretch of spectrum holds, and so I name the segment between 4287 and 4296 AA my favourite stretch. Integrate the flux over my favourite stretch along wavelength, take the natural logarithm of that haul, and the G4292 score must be 5.9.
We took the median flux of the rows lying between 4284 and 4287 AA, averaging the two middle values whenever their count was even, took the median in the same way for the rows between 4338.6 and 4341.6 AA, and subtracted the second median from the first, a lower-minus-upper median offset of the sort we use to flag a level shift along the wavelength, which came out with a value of -15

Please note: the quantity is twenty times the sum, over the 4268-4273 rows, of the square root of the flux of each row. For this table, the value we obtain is 602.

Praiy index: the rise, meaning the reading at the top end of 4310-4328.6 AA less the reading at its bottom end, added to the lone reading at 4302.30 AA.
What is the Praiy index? 43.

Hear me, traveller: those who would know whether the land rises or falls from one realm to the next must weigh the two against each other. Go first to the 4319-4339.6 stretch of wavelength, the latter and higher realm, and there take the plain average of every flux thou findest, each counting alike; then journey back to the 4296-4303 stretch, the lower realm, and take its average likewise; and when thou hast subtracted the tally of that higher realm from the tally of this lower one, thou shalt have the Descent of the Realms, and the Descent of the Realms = -11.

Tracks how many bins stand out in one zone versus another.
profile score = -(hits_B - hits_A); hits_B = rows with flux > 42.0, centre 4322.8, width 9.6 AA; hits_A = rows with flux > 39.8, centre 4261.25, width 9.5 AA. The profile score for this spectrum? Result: -8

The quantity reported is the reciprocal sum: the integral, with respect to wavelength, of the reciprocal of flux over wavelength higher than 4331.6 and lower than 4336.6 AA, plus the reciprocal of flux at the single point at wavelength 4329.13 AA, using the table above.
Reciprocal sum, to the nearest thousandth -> 0.119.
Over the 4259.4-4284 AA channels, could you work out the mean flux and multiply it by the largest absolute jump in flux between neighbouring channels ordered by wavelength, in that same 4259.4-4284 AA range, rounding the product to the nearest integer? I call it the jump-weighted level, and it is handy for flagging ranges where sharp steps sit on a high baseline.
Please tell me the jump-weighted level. 755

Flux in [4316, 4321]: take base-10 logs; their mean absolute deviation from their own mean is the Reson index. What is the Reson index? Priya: 0.049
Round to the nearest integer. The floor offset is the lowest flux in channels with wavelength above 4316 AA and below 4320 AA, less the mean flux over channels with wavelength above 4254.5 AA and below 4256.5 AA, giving 2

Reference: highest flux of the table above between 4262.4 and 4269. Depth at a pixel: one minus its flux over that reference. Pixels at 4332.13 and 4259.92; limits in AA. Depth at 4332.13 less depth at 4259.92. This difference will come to -0.31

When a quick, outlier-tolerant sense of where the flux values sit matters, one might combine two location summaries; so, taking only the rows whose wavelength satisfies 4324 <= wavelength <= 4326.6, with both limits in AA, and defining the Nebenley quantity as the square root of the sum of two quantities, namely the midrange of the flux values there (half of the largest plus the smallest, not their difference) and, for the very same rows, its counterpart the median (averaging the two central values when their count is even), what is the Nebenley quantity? 9.7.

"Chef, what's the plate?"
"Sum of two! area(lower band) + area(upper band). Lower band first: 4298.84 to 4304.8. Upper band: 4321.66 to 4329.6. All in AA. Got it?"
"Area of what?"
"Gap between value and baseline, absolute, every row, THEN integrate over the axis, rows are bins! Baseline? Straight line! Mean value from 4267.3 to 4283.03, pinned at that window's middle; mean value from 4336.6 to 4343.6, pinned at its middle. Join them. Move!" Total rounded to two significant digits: 92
